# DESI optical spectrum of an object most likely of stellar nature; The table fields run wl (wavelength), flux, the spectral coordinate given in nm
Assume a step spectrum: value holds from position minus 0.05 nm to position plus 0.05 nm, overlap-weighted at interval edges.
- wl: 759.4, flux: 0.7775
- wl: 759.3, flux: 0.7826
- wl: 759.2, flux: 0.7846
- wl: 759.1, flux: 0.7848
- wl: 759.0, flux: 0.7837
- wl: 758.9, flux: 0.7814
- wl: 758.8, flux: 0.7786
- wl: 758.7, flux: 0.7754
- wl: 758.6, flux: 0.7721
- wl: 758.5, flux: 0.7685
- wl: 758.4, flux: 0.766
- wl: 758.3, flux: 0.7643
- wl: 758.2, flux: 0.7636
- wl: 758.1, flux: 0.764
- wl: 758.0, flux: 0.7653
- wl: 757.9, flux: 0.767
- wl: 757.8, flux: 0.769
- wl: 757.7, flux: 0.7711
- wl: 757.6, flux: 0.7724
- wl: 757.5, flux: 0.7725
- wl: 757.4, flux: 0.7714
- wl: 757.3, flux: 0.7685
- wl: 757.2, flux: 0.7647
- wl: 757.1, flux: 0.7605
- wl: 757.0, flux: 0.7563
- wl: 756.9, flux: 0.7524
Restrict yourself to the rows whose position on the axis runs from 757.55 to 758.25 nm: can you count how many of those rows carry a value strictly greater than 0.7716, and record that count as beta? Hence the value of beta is 1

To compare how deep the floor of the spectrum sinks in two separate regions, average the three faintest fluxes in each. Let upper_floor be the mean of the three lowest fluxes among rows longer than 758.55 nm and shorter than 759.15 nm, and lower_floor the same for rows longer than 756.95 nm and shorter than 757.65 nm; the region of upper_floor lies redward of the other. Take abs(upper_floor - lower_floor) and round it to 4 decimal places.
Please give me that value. 0.0149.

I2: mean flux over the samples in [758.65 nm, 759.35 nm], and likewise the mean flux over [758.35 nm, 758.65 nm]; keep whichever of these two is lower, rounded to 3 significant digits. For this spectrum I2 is 0.769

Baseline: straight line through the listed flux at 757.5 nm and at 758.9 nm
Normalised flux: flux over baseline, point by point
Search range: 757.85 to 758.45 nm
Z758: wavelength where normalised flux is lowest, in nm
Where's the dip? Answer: 758.2 nm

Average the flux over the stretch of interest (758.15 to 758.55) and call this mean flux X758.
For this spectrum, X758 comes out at 0.766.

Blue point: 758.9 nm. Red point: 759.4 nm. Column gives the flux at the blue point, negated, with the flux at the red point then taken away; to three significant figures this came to -1.56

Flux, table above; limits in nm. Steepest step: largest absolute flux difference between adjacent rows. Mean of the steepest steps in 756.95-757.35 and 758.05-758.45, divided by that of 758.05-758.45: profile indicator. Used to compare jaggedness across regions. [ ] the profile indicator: 1.74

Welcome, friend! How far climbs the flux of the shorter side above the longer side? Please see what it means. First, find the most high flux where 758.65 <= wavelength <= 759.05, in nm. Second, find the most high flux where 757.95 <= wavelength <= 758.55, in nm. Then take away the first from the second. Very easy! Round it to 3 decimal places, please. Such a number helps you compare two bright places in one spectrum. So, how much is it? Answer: -0.015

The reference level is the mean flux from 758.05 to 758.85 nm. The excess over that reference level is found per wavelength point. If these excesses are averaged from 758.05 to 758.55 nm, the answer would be -0.0038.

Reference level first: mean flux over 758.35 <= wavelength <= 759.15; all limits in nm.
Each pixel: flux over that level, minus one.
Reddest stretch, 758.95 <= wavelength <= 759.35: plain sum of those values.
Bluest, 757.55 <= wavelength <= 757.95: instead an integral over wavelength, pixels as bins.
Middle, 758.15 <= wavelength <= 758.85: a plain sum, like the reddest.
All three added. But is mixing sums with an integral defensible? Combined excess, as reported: -0.02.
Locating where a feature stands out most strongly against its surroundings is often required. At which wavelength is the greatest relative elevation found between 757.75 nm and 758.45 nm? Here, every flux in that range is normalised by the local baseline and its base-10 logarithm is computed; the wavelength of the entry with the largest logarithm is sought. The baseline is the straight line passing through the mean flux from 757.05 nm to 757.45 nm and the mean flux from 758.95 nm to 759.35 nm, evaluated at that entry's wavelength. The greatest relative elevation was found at 757.8 nm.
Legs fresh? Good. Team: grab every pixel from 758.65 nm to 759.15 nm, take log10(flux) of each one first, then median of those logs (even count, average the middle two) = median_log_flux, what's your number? -0.107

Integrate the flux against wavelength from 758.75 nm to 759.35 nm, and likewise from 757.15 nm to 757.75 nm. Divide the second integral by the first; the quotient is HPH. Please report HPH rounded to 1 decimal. 1.0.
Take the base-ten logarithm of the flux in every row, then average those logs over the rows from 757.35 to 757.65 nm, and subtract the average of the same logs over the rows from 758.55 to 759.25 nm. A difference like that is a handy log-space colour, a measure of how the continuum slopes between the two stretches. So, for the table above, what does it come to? -0.004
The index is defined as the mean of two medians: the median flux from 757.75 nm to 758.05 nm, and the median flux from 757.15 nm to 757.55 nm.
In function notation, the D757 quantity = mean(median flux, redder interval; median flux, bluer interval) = 0.768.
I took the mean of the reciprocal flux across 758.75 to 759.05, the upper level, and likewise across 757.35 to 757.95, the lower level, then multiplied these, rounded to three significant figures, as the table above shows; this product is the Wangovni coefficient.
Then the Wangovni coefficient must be 1.66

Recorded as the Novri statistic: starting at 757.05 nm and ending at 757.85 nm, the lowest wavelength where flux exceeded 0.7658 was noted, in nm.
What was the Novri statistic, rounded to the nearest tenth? 757.3 nm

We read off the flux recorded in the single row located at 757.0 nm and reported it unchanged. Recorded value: 0.7563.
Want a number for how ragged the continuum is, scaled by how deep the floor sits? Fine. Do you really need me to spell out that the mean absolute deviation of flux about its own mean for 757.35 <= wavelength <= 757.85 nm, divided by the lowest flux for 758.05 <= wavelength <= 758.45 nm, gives 0.0013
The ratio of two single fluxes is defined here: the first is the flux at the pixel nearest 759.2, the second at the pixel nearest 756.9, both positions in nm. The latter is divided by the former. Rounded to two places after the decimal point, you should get 0.96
